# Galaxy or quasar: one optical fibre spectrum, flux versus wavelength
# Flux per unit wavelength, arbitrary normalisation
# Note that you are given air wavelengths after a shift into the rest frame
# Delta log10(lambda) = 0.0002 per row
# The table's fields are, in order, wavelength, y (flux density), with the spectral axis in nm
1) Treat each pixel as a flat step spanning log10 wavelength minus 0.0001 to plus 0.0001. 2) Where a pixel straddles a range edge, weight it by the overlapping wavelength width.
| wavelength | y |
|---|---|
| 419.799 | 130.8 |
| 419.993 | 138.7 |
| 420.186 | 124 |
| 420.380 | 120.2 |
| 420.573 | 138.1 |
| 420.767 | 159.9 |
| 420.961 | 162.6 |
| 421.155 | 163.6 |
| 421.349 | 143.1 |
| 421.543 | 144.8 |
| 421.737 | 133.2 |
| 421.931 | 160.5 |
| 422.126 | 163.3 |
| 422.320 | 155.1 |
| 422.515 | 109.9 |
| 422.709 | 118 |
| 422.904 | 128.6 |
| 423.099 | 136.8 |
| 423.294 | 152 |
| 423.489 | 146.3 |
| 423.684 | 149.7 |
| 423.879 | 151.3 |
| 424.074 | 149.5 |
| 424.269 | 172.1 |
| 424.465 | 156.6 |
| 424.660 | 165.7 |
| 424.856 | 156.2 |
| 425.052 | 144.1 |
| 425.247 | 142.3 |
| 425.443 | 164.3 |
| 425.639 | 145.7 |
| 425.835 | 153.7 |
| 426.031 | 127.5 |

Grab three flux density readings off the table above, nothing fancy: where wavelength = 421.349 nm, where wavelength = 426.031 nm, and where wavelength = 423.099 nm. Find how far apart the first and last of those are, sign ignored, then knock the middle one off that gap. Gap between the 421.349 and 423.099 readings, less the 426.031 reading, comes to -121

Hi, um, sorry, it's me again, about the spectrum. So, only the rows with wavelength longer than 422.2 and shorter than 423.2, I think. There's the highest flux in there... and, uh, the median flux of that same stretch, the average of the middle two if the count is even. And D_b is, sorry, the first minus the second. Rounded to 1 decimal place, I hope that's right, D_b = 26.5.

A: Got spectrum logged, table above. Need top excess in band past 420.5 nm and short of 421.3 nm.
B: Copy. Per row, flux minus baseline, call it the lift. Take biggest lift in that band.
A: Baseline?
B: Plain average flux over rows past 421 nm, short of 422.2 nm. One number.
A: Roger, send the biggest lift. 12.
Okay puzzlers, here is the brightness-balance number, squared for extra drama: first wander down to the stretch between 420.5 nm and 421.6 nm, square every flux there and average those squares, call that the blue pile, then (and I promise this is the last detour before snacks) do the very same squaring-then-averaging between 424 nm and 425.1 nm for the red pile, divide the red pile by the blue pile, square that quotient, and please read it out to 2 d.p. 1.15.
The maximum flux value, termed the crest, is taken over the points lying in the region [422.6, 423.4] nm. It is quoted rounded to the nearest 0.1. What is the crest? 152.0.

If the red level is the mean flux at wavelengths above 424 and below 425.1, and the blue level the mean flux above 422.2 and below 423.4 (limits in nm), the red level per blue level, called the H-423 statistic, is 1.18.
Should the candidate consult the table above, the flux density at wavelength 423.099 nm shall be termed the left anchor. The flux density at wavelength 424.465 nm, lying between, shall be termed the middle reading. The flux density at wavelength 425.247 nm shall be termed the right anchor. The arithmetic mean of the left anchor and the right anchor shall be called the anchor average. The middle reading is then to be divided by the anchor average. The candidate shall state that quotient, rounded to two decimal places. 1.12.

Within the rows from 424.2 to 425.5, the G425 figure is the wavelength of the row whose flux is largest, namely 424.269 nm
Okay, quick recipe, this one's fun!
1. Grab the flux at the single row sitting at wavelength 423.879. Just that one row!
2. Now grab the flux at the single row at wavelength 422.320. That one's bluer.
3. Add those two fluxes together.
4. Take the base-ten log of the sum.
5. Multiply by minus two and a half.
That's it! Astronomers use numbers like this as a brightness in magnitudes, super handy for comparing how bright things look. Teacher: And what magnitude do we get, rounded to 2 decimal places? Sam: -6.22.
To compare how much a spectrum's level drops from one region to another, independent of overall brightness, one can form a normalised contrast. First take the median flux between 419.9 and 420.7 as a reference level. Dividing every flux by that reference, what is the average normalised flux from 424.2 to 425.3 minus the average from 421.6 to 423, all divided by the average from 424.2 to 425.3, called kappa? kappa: 0.11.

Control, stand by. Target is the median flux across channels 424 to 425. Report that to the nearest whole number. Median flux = 157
